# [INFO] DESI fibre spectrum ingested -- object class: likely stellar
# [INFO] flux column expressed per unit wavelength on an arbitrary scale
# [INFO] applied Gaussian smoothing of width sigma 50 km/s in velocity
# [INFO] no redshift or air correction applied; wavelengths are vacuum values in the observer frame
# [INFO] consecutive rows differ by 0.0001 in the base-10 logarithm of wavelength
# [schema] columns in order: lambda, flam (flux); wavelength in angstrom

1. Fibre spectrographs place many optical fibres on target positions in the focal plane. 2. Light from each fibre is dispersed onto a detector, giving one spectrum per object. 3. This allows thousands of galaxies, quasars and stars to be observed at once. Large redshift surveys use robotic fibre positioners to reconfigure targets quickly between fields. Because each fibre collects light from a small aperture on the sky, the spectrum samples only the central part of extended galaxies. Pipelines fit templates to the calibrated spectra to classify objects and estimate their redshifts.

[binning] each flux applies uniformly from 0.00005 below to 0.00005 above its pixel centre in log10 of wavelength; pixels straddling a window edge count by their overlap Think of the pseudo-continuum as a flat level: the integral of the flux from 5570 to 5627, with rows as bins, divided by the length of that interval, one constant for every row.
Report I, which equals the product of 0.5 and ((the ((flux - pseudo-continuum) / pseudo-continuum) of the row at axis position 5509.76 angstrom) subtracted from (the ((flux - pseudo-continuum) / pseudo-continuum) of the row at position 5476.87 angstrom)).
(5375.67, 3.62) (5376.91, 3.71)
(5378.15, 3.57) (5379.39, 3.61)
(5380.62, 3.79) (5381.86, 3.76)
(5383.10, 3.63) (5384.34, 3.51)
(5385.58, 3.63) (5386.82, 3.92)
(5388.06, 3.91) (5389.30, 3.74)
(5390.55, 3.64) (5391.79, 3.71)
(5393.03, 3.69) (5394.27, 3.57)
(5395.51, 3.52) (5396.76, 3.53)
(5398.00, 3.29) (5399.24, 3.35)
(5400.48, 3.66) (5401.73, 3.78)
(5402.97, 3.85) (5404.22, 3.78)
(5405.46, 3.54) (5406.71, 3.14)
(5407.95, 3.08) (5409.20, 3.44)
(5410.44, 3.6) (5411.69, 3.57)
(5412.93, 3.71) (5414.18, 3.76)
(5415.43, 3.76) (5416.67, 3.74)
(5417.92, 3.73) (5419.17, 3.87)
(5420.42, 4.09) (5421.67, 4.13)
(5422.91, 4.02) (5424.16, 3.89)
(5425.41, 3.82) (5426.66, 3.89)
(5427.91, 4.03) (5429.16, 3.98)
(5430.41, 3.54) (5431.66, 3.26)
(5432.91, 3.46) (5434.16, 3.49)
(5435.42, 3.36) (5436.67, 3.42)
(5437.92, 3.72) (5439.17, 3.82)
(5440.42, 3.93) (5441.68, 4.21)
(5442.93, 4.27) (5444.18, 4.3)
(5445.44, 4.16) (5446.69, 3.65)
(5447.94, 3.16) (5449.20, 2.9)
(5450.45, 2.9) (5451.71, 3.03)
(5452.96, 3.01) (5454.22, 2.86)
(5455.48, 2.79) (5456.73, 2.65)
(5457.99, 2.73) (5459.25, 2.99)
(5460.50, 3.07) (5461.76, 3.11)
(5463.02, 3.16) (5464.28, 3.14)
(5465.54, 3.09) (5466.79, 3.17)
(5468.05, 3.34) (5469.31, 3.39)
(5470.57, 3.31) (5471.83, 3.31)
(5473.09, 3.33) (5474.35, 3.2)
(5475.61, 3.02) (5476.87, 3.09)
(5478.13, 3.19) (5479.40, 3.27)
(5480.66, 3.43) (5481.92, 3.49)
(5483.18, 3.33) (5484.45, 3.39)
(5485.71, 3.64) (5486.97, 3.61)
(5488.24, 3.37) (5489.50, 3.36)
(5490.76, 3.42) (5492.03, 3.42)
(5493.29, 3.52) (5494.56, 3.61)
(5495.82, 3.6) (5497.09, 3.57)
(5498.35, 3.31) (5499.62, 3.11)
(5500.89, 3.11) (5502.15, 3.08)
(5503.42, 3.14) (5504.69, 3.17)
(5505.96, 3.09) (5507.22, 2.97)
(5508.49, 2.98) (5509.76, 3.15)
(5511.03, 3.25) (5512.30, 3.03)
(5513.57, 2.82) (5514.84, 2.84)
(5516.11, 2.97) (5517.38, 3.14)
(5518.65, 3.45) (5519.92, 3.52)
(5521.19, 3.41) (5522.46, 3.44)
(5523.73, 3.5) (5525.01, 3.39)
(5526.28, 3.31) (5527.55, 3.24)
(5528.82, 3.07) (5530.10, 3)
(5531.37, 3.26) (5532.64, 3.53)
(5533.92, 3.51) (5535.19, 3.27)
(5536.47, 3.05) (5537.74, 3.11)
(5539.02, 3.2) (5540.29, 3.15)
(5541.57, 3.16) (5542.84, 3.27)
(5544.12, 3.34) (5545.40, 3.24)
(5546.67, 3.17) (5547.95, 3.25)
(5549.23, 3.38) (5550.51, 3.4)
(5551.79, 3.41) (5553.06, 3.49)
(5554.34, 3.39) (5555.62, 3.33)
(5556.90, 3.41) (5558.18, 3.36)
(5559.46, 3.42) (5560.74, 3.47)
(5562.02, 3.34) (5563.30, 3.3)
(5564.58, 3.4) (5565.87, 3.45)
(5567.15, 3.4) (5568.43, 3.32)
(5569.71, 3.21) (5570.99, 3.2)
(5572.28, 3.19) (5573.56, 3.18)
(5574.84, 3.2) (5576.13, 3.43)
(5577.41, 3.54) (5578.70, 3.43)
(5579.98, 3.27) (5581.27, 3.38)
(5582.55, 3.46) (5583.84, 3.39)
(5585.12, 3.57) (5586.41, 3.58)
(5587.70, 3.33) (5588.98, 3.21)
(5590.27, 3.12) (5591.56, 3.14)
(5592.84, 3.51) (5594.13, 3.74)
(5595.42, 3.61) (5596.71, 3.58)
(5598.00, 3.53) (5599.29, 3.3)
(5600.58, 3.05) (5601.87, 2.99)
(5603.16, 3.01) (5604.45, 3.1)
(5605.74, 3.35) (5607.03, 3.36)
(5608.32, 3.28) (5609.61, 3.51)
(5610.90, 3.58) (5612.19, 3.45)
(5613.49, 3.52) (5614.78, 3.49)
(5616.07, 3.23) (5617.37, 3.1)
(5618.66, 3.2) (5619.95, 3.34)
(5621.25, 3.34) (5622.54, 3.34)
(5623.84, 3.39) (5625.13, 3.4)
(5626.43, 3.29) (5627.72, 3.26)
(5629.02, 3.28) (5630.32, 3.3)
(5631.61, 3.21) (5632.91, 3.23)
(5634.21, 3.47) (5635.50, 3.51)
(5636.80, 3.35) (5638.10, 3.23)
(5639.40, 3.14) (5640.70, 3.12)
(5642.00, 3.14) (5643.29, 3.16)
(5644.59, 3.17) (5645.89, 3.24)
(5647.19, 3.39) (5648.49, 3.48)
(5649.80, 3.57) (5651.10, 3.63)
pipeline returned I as -0.009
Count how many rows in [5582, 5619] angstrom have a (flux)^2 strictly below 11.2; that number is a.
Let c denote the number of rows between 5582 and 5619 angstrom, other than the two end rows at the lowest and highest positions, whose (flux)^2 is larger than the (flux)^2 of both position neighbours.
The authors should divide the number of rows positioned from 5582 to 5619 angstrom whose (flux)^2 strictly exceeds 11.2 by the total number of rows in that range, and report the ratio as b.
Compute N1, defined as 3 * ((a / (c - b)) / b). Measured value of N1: 16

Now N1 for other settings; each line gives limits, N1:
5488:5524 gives 30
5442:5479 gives 87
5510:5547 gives 48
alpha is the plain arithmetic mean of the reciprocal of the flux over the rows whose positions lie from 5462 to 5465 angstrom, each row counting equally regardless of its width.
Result 0.317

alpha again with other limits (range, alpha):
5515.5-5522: 0.304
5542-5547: 0.307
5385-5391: 0.266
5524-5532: 0.312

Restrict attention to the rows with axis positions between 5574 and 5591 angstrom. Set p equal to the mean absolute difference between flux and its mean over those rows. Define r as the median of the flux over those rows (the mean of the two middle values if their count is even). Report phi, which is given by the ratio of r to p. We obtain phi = 29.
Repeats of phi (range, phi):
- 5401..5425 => 19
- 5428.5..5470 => 9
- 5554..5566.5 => 78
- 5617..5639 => 42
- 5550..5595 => 32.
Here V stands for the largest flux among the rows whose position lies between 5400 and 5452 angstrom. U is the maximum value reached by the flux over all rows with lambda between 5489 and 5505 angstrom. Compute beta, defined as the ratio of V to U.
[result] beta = 1.19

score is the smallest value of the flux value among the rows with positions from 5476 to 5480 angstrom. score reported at 3.09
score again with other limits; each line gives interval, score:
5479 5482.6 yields 3.27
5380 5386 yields 3.51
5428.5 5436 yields 3.26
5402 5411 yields 3.08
